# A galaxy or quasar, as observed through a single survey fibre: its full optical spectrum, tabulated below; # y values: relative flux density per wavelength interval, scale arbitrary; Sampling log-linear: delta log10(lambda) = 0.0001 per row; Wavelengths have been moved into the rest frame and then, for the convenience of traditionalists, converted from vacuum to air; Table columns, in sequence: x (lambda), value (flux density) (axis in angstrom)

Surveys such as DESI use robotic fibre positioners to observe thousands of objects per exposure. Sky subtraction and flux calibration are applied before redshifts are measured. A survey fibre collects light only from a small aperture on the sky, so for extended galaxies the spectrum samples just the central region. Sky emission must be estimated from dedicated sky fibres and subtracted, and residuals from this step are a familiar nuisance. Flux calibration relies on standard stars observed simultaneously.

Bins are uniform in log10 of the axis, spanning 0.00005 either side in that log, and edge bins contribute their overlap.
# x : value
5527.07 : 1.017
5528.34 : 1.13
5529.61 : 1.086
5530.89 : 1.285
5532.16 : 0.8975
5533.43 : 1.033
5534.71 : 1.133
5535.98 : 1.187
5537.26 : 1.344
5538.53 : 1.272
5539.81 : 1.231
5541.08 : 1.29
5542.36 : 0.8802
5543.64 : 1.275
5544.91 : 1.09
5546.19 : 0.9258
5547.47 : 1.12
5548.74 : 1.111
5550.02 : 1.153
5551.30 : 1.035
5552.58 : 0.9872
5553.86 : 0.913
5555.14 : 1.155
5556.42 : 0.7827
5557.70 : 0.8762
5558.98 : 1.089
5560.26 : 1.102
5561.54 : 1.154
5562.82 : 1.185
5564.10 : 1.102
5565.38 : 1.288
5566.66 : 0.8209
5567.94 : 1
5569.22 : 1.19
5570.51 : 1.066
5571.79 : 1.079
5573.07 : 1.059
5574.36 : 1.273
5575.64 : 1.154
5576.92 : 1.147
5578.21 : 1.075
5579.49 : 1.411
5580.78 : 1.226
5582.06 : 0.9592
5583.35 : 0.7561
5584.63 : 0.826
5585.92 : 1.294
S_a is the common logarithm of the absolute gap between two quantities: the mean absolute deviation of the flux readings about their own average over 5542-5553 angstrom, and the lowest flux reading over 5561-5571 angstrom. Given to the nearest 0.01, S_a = -0.14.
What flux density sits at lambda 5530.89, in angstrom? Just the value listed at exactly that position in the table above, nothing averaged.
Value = 1.285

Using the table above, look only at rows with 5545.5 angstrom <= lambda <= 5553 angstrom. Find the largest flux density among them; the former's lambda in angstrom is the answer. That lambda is 5550.02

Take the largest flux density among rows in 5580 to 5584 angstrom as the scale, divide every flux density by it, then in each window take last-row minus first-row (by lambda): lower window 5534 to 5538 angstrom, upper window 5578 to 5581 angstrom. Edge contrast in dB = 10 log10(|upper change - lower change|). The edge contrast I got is -13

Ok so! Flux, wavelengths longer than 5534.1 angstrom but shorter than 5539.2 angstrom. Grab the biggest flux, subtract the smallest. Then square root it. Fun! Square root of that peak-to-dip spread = 0.46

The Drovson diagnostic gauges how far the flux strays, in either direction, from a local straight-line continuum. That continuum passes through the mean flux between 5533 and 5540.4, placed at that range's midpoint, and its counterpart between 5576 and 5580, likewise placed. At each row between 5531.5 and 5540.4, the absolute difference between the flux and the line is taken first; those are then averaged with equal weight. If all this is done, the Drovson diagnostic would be 0.11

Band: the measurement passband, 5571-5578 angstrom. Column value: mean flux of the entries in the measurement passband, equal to 1.14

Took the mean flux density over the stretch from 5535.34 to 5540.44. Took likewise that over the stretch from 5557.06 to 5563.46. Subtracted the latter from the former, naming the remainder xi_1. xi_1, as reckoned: 0.18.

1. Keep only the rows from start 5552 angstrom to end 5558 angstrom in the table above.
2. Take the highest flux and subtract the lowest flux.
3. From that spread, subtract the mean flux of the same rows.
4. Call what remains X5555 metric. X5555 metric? -0.57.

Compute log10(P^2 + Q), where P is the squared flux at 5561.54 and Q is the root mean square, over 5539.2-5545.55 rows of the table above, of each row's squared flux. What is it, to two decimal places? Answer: 0.50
